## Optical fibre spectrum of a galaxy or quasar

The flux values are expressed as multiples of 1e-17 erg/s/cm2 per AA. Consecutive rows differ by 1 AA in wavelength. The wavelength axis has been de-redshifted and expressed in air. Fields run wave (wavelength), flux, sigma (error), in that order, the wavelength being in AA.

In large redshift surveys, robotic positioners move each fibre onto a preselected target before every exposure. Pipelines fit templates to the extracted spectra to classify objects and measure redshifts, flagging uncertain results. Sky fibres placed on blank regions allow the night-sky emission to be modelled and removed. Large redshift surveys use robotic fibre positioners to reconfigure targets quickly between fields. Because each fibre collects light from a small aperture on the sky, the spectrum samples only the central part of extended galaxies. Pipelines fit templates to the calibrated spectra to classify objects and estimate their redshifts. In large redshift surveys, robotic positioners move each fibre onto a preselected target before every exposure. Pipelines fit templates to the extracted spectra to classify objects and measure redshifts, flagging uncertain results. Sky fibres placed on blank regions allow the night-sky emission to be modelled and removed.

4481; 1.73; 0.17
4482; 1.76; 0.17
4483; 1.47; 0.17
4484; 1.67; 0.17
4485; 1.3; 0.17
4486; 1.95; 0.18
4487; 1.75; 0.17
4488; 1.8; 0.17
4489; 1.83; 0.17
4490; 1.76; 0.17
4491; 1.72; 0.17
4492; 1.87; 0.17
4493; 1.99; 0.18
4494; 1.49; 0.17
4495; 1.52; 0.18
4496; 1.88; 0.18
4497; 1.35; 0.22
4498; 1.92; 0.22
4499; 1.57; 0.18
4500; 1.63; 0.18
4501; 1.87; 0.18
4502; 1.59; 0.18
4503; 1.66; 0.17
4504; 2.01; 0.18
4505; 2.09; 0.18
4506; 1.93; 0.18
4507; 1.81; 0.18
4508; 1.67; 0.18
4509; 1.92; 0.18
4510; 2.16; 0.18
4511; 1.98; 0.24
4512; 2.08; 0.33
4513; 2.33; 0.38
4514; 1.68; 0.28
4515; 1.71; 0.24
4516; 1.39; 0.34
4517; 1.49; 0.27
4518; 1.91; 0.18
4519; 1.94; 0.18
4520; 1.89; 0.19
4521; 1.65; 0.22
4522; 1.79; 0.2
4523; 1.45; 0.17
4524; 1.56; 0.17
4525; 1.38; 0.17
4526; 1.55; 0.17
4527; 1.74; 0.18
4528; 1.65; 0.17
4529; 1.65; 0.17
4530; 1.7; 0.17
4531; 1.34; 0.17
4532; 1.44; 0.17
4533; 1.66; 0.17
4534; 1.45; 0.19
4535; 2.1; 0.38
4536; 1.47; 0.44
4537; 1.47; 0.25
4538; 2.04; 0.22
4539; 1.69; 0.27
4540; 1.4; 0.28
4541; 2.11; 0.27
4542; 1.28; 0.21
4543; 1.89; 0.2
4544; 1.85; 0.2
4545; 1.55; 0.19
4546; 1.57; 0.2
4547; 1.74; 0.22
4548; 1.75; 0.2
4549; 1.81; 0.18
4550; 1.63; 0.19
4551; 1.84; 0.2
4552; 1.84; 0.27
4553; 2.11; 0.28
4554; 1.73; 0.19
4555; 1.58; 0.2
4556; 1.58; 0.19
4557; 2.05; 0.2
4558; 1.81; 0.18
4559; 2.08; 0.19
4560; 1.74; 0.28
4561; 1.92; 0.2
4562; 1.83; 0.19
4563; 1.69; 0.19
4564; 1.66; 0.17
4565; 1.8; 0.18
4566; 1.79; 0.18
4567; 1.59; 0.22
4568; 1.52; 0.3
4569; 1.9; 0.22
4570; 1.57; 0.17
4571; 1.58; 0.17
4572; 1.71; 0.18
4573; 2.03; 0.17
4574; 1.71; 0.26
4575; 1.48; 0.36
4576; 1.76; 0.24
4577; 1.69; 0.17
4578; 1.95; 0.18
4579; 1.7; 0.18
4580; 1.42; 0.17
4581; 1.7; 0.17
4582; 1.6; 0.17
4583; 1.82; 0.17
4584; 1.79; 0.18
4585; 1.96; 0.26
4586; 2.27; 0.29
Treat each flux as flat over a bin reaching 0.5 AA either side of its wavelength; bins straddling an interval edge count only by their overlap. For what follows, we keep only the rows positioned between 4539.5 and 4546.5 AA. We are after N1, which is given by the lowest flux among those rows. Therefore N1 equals 1.28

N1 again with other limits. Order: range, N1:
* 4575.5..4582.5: 1.42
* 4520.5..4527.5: 1.38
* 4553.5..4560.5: 1.58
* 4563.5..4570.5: 1.52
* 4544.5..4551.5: 1.55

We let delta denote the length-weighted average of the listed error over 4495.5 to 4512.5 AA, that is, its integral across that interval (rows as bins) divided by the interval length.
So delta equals 0.196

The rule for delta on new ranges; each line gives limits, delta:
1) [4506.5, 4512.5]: 0.215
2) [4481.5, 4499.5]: 0.178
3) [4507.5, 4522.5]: 0.239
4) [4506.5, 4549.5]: 0.222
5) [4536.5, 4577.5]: 0.215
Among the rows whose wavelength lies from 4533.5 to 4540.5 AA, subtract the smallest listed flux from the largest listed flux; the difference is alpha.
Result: 0.70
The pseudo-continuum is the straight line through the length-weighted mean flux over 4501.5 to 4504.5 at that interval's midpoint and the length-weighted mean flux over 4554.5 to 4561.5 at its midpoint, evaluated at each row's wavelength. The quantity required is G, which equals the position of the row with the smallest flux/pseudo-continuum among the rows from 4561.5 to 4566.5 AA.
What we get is 4564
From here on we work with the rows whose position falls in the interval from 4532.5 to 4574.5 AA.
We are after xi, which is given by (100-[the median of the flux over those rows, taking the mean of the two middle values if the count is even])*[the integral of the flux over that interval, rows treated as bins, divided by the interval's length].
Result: 171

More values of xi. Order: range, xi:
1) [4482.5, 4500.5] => 166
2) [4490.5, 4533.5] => 171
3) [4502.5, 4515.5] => 189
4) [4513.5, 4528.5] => 162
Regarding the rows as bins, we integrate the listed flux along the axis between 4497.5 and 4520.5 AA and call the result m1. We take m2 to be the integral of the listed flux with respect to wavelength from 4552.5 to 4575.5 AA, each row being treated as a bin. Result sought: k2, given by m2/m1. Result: 0.96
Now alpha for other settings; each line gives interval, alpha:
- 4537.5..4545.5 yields 0.83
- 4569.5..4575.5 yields 0.55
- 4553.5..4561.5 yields 0.50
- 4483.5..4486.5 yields 0.65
